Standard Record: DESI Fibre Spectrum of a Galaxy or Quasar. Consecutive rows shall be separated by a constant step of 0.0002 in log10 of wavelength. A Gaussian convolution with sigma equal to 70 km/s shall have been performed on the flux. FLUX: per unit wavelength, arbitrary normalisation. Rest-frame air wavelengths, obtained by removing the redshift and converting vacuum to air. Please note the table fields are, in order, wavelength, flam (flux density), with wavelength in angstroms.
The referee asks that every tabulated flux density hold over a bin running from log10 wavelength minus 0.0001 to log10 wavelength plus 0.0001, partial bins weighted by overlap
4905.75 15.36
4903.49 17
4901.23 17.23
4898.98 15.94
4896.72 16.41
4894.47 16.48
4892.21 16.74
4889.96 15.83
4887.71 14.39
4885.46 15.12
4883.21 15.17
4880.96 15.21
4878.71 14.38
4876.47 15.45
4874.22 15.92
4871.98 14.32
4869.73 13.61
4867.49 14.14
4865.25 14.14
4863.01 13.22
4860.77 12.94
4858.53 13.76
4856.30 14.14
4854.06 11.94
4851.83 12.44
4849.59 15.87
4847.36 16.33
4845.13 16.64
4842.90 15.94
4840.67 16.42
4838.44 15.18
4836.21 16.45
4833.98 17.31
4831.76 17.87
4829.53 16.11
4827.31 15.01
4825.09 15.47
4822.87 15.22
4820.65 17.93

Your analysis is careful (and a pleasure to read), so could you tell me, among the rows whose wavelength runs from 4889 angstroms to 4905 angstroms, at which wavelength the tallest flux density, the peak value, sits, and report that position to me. 4901.23 angstroms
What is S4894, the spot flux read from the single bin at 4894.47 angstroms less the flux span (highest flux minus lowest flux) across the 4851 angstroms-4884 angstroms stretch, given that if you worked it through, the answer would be 12.5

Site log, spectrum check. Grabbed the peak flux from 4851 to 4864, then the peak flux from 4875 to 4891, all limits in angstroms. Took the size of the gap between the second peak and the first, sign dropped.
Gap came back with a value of 1.7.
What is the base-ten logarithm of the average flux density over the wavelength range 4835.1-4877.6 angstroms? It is 1.17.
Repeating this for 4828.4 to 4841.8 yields 1.22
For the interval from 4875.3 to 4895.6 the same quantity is 1.19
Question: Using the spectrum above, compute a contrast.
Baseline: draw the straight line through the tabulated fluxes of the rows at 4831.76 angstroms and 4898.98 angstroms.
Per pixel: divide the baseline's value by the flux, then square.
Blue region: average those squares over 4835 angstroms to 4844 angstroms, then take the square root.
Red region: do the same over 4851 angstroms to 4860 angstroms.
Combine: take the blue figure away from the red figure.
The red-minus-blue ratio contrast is 0.22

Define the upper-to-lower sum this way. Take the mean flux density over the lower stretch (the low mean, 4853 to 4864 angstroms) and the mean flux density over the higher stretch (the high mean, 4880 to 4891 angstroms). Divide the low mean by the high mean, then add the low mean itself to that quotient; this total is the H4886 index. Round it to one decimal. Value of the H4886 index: 14.1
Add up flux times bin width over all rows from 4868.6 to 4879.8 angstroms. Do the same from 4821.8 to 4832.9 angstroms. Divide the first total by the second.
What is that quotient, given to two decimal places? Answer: 0.93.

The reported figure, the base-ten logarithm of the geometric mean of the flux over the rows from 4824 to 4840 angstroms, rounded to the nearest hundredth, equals 1.21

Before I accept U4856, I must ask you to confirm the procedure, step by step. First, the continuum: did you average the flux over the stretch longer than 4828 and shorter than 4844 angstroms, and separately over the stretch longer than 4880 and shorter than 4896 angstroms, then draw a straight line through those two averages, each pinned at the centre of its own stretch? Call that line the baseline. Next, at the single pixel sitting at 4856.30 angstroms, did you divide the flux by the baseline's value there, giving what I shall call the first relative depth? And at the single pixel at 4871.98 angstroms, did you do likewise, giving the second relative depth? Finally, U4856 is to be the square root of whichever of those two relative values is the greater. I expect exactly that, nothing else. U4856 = 0.951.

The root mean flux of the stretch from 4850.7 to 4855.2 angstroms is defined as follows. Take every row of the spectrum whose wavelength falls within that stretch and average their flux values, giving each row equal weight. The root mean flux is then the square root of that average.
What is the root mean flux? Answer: 3.49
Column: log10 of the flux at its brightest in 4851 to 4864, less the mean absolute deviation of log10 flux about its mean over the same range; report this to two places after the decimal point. 1.13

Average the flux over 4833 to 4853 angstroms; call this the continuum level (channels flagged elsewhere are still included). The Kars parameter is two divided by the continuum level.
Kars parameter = 0.126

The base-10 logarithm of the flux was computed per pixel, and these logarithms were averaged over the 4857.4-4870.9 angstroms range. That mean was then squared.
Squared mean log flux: 1.29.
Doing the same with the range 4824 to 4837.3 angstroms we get 1.47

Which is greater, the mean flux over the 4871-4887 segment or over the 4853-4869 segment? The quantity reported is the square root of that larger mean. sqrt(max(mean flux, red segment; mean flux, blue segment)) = 3.88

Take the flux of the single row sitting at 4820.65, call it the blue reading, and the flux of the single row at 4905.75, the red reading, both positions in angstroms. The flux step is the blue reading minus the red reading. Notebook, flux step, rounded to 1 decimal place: 2.6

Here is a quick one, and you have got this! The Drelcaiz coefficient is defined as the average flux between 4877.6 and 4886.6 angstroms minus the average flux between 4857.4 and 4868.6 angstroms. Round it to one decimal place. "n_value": 1.3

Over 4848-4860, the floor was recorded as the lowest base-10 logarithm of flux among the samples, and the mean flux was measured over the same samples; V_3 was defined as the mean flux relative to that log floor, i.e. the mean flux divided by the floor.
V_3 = 12.7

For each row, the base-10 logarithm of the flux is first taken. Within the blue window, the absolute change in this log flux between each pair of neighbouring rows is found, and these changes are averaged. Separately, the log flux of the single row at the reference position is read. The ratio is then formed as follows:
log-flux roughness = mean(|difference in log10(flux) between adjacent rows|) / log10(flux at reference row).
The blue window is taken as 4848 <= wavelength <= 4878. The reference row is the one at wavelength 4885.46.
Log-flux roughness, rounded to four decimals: 0.0263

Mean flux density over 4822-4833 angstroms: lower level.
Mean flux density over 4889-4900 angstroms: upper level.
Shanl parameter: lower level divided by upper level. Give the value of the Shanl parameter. 0.98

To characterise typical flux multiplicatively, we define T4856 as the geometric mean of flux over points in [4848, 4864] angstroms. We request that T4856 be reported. 13.4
